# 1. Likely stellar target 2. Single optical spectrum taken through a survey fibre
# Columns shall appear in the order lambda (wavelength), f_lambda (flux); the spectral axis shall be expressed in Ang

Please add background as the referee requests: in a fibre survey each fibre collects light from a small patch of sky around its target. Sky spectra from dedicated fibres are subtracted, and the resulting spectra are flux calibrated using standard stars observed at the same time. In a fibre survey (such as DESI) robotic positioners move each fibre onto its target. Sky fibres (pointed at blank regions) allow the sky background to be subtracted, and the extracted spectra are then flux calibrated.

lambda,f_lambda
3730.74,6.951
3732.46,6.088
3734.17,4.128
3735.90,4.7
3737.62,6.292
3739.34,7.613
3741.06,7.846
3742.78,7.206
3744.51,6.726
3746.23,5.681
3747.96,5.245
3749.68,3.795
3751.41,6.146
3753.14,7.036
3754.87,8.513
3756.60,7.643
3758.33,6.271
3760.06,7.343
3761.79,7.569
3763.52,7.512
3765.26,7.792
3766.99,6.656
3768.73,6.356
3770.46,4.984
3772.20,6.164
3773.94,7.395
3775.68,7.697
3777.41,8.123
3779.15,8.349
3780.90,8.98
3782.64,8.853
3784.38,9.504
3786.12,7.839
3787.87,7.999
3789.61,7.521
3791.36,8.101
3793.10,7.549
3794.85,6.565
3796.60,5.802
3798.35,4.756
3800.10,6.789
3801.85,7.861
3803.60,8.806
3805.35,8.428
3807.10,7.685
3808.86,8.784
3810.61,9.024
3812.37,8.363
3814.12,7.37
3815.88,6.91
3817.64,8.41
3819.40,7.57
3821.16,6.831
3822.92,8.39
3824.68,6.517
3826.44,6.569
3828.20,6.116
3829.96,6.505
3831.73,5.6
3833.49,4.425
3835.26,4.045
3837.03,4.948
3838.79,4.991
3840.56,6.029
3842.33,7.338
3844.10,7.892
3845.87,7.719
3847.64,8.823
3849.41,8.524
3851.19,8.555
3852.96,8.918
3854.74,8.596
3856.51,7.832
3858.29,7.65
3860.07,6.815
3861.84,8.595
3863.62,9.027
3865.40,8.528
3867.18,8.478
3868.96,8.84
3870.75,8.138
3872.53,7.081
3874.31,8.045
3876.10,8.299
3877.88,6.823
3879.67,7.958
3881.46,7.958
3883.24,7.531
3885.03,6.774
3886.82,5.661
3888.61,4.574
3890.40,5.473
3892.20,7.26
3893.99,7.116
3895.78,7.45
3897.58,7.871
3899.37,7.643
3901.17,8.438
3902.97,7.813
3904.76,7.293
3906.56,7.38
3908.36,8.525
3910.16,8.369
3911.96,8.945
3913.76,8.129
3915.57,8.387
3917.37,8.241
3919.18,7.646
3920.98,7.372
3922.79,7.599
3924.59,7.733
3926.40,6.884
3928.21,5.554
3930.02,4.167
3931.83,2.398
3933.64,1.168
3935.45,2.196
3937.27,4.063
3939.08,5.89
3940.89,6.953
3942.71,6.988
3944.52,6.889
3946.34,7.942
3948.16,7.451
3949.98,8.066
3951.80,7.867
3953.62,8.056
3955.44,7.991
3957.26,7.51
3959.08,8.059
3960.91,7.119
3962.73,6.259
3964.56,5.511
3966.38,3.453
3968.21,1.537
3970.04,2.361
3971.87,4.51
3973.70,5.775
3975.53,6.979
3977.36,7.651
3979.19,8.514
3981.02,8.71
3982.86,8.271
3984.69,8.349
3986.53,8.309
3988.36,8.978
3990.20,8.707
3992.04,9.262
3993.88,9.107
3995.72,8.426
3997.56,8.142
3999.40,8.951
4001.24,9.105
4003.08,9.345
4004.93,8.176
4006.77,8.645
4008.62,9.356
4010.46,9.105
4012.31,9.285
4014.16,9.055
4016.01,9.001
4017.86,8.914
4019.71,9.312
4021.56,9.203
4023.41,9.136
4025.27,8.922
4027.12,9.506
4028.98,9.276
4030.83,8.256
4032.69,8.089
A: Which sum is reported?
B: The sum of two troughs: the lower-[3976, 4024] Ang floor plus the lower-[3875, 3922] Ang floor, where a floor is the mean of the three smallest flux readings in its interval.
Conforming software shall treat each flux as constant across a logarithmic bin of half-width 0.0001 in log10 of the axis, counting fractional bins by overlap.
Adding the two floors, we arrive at 13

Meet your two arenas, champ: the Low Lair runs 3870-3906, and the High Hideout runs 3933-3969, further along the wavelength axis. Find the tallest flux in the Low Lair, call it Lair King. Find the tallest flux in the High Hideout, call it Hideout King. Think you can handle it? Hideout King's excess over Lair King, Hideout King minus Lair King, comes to -0.4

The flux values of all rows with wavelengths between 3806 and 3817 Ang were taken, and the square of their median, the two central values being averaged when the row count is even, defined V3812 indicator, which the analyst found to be 64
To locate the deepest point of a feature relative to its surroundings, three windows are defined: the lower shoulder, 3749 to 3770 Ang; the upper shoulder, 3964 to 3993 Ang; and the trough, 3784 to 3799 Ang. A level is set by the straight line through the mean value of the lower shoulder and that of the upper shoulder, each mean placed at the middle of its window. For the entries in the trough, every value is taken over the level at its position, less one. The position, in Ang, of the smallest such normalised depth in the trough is 3798.35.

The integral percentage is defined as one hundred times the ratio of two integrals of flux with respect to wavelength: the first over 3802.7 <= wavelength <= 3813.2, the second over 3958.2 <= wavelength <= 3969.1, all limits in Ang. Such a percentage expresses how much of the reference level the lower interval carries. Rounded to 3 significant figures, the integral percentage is 154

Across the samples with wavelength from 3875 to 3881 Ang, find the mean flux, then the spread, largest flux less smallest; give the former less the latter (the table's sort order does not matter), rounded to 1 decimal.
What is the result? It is 6.2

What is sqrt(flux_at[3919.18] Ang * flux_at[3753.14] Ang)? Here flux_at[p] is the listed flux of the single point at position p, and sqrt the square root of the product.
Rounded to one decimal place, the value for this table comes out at 7.3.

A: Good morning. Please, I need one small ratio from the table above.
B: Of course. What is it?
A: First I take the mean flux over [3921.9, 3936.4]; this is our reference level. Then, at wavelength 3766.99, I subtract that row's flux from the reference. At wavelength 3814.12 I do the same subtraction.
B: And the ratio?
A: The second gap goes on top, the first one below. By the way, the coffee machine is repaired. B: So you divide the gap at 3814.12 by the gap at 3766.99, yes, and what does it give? 1.37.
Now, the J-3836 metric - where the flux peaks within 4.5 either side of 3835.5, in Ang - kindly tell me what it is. 3831.73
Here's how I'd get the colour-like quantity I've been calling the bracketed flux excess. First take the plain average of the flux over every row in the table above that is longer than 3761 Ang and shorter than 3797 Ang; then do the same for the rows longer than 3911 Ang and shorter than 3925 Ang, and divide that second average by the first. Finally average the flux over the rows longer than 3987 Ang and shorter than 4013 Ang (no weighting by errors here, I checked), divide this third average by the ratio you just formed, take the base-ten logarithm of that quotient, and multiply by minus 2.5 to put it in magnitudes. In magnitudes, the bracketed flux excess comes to -2.3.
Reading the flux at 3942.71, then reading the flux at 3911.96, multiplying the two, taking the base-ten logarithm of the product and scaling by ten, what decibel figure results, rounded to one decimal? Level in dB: 18.0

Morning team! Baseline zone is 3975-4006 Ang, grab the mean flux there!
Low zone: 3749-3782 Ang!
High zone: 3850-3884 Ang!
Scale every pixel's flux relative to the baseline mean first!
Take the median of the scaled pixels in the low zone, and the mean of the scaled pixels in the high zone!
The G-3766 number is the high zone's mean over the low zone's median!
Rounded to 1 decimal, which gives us 1.1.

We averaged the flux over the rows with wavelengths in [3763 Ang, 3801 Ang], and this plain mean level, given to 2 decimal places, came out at 7.33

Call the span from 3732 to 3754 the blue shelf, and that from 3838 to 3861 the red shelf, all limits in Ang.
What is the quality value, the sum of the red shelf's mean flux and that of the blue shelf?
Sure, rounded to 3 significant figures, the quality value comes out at 13.7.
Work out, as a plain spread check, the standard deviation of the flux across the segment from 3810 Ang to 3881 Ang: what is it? 1.3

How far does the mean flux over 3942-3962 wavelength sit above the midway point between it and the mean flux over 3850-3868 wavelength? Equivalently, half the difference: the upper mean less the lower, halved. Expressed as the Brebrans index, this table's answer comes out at -0.3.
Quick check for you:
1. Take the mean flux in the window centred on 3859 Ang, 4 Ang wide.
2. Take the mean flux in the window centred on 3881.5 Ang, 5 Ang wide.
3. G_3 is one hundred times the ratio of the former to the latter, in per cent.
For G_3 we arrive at 93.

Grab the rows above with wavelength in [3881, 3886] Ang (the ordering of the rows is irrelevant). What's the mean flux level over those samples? 7.4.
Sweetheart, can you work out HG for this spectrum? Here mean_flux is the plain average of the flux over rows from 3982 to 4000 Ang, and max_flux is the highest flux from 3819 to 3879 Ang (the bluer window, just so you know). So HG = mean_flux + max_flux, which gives 17.7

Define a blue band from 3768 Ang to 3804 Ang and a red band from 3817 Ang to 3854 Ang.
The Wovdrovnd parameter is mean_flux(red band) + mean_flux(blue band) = 14.3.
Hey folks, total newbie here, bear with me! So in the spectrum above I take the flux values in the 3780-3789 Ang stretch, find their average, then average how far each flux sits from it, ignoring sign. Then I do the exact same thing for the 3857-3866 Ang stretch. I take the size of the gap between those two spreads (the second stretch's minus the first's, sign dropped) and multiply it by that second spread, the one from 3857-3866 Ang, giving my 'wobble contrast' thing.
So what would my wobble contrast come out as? 0.10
